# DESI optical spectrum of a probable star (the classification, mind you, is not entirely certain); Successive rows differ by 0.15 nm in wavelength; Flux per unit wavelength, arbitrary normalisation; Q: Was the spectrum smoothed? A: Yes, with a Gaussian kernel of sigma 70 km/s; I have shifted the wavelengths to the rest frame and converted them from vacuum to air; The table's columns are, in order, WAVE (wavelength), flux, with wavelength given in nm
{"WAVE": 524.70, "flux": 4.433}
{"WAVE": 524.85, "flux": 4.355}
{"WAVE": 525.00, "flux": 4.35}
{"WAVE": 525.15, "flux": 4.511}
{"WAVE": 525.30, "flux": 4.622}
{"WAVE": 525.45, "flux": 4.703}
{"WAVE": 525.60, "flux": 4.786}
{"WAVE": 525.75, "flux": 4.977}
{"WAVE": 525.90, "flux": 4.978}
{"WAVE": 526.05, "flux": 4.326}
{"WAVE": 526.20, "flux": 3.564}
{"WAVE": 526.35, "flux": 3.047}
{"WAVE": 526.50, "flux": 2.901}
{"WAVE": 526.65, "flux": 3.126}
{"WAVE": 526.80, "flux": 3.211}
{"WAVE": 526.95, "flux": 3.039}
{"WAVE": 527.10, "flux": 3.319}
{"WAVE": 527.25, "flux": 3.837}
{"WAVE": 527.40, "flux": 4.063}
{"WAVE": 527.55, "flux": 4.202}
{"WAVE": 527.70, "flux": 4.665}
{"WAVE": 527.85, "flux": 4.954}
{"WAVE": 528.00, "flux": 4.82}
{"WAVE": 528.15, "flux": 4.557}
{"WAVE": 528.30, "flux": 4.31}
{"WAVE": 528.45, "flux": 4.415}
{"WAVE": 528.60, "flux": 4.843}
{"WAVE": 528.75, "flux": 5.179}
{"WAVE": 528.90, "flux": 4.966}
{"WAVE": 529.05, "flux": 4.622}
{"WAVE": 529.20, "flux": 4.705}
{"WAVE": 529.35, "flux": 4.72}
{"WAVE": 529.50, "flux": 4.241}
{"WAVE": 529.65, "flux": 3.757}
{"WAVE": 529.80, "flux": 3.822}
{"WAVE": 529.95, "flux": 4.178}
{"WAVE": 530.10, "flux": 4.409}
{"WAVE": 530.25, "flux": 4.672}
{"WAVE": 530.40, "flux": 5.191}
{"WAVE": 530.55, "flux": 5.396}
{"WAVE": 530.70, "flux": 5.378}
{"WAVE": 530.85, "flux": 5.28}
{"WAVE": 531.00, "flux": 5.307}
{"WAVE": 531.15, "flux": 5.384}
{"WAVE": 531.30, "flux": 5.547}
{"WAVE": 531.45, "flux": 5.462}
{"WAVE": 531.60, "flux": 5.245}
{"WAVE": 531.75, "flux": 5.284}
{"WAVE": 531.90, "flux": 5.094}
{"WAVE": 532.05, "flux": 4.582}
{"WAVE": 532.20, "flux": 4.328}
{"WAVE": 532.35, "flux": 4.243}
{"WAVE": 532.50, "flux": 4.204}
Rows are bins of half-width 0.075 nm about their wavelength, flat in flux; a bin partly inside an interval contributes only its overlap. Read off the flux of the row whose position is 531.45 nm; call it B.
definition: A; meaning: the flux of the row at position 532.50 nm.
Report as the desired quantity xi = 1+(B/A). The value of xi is 2.30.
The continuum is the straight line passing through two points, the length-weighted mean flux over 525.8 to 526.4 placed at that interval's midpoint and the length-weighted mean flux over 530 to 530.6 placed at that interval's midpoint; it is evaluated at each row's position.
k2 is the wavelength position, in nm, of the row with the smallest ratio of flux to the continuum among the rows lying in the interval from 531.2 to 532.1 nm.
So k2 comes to 532.05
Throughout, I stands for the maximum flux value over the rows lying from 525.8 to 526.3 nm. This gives 4.978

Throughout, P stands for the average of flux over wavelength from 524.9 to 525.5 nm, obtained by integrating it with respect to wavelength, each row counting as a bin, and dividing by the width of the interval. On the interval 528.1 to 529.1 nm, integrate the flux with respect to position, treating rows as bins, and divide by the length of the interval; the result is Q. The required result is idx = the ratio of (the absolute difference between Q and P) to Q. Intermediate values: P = 4.5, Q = 4.7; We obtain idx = 0.04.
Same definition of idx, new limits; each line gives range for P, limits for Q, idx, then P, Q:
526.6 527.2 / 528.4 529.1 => 0.34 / 3.2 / 4.8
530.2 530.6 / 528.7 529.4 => 0.05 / 5.1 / 4.8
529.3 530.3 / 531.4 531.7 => 0.21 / 4.2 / 5.3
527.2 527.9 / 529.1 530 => 0.02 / 4.3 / 4.2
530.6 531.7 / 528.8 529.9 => 0.22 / 5.4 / 4.4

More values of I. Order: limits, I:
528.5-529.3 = 5.179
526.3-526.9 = 3.211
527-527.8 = 4.665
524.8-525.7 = 4.786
